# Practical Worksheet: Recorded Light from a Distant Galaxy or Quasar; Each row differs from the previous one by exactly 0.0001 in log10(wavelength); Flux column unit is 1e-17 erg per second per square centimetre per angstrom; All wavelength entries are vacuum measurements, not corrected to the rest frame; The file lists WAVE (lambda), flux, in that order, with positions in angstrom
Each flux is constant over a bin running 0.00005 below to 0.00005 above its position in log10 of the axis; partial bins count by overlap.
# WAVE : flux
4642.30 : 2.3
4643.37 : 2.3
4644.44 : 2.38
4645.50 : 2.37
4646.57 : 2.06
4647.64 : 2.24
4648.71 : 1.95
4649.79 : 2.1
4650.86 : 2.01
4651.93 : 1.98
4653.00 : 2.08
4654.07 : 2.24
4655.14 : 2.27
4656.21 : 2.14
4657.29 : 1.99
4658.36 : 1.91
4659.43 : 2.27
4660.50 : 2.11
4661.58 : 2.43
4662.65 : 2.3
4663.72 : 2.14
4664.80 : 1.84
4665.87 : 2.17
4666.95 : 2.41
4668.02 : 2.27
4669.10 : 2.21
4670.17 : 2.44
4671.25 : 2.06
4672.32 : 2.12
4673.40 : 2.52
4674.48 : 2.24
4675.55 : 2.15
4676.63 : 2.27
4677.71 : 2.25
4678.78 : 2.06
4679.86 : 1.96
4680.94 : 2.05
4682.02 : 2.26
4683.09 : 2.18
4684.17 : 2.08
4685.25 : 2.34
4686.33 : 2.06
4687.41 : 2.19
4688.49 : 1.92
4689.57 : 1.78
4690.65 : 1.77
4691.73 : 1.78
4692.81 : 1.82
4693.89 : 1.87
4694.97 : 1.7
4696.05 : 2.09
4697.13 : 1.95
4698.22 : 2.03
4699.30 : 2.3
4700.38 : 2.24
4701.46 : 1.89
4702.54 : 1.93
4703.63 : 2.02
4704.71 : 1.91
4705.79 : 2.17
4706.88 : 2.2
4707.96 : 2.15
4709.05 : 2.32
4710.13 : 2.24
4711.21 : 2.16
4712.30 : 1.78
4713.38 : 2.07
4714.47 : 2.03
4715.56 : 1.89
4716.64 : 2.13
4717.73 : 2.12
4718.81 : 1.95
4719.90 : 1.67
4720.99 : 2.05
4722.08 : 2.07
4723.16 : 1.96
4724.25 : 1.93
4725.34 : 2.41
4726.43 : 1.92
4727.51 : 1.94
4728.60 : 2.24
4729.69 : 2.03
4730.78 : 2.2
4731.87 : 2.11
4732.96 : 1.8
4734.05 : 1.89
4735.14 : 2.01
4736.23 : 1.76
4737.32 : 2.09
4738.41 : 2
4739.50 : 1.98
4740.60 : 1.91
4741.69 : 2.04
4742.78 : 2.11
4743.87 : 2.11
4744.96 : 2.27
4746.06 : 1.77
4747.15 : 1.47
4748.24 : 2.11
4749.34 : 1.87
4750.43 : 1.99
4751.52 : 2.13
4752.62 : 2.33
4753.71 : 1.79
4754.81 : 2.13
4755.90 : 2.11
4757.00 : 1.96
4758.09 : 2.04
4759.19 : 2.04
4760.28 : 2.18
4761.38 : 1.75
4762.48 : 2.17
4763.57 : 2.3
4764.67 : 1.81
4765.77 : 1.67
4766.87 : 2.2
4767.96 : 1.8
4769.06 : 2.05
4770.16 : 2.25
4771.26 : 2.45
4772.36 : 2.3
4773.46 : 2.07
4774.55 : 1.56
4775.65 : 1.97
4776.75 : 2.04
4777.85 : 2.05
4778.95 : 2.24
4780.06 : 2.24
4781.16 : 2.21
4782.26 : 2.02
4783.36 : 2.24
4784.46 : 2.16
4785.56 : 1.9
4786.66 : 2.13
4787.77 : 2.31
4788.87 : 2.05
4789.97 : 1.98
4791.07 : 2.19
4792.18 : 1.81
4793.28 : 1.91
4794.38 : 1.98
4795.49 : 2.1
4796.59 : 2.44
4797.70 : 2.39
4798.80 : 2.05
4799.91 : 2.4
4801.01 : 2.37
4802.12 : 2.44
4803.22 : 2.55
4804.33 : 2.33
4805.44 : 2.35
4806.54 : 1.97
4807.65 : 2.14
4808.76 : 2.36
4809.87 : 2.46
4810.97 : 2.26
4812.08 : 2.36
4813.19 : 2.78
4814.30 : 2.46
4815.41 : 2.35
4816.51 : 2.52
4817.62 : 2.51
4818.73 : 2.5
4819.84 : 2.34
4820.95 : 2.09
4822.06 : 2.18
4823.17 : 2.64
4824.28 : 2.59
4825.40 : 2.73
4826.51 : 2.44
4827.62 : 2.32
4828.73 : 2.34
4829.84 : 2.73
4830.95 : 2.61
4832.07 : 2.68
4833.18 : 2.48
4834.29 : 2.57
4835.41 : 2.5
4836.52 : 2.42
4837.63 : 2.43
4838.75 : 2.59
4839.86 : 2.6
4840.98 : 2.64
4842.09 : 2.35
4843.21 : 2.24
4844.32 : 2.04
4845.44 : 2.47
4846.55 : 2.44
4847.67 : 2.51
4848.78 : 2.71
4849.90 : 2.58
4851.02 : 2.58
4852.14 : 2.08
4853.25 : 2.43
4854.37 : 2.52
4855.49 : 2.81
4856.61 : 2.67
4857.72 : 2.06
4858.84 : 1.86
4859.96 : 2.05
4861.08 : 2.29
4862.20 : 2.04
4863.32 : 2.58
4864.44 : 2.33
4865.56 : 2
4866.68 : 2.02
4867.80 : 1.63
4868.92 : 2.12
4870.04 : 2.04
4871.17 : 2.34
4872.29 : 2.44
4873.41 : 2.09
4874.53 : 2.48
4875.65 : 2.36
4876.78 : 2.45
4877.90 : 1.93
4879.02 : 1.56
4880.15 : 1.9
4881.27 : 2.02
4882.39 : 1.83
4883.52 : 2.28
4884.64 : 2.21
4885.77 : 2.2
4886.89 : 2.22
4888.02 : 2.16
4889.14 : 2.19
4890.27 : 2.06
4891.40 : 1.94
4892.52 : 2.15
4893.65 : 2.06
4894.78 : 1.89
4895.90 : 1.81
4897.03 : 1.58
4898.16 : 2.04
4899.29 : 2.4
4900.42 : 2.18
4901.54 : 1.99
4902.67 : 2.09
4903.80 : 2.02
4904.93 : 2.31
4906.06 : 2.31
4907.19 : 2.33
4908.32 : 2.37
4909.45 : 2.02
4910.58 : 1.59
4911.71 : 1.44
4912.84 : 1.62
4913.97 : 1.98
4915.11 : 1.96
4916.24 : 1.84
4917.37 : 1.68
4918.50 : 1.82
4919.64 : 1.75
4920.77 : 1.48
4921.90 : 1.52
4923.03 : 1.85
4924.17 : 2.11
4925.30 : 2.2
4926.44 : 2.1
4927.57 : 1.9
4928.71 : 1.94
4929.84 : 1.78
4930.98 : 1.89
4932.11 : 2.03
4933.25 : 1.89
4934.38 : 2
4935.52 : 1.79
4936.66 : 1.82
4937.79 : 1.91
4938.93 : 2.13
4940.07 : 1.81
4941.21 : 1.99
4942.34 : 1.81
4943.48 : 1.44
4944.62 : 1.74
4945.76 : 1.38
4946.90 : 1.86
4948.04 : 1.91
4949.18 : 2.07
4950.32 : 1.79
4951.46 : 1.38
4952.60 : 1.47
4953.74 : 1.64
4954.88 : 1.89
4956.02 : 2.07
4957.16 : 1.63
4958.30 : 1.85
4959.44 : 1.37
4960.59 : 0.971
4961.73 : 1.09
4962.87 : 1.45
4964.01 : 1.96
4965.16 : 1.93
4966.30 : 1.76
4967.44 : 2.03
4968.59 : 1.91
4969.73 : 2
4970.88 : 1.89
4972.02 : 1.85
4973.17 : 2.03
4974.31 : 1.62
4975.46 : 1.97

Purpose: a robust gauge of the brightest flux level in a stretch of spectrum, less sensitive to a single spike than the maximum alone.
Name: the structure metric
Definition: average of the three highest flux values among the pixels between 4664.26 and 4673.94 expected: 2.46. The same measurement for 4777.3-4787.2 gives 2.24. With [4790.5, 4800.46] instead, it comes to 2.41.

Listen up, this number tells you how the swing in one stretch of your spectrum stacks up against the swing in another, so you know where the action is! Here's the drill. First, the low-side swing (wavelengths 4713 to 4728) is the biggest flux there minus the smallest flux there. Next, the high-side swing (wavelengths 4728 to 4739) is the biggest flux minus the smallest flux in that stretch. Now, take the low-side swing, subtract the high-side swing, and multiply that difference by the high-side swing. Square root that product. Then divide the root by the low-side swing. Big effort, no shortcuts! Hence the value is 0.477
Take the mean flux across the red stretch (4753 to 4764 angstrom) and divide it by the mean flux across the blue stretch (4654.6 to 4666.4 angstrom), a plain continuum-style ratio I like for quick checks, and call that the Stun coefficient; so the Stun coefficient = 0.96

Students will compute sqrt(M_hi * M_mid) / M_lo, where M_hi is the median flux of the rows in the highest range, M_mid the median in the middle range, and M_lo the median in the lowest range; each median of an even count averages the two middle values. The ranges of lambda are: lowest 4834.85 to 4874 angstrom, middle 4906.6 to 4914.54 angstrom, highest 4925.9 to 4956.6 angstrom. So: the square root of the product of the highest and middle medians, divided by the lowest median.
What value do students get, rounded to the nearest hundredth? 0.80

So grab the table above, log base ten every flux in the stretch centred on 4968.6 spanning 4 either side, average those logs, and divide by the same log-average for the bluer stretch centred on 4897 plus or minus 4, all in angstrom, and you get 0.95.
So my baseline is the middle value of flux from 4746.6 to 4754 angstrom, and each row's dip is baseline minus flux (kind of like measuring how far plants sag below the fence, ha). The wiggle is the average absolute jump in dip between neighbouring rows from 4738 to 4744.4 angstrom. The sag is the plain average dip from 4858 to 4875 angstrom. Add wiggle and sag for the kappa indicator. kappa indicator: -0.1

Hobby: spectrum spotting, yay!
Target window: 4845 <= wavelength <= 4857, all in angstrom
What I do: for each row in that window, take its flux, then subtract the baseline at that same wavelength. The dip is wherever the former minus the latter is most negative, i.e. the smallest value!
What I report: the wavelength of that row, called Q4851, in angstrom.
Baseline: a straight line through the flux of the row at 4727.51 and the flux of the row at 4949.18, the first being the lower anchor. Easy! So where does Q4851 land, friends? 4852.14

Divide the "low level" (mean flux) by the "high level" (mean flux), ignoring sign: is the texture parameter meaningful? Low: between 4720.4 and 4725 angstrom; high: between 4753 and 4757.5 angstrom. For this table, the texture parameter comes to 1.00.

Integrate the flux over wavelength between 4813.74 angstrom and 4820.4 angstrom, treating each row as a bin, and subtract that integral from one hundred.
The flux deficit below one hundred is 83.7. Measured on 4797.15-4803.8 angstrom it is 84.3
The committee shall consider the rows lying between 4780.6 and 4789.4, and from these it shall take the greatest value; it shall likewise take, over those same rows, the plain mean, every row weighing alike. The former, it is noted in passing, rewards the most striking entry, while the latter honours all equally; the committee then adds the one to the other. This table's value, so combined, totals 4.44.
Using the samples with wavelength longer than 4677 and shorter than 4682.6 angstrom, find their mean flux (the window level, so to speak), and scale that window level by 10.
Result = 21.2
